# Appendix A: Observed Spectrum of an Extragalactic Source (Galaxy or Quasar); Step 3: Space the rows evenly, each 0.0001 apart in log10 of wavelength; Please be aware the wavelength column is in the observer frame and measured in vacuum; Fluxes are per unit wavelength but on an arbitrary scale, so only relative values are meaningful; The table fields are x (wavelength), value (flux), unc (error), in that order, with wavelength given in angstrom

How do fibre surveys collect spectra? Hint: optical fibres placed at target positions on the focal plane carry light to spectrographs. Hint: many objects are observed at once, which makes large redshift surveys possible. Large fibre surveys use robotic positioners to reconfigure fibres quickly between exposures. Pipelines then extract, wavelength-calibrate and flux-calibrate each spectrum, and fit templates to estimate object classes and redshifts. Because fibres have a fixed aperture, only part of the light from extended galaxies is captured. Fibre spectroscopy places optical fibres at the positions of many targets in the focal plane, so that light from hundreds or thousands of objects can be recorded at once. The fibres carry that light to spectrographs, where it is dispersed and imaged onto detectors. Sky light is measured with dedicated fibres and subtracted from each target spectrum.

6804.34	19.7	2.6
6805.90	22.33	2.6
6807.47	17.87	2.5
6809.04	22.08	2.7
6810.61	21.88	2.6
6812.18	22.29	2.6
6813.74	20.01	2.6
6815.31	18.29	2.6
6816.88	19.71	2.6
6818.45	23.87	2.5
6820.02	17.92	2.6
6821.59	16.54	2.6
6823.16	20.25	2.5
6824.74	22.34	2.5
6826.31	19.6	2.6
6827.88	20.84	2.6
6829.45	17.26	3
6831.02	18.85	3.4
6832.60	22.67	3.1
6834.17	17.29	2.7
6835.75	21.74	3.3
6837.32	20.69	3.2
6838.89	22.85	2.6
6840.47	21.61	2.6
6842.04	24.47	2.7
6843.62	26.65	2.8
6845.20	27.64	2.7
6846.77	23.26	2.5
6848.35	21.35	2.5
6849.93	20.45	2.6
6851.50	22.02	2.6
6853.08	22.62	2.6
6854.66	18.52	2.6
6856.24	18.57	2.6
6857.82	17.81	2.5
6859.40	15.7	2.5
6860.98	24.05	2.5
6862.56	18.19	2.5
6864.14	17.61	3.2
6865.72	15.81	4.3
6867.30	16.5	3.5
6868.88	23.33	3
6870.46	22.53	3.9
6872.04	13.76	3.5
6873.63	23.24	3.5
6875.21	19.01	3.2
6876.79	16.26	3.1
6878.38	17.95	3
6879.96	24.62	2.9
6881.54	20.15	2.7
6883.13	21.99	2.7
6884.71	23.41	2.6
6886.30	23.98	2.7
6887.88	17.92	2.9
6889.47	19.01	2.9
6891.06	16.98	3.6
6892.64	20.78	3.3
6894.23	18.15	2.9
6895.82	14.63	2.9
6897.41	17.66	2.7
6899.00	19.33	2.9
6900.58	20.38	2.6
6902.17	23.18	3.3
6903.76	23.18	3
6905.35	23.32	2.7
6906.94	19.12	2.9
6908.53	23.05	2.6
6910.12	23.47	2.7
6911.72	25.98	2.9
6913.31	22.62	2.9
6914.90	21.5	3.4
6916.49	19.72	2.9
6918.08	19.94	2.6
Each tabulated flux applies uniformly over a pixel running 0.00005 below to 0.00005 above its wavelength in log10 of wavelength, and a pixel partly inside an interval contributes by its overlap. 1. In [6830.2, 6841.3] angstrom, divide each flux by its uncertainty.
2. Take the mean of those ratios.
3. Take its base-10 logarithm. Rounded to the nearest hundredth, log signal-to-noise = 0.85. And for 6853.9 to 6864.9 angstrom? 0.85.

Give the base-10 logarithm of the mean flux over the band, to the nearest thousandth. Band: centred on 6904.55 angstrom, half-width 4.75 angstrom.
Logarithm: 1.343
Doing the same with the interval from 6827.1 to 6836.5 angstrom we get 1.296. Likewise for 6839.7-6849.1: 1.383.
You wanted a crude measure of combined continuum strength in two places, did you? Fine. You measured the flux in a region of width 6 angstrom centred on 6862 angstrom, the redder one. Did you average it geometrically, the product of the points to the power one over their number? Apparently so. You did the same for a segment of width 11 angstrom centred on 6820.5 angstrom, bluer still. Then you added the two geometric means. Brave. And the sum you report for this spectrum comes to 38.4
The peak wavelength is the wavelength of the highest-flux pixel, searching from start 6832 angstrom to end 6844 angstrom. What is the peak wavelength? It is 6843.62 angstrom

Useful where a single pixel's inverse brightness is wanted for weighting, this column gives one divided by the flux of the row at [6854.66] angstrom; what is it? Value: 0.054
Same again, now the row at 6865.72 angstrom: 0.063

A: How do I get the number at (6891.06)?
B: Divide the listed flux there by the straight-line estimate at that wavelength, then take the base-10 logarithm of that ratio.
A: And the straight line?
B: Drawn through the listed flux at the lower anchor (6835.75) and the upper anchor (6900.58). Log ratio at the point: -0.084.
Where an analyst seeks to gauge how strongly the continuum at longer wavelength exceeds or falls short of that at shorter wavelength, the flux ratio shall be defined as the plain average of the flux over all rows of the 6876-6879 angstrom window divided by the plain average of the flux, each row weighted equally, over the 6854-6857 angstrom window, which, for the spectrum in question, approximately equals 0.92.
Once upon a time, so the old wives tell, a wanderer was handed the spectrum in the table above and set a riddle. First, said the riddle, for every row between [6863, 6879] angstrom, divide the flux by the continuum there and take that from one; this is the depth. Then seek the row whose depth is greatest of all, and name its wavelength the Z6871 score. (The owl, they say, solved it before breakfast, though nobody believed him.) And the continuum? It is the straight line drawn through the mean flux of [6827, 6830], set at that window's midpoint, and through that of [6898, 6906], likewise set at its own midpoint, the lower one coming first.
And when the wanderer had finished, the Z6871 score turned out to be 6872.04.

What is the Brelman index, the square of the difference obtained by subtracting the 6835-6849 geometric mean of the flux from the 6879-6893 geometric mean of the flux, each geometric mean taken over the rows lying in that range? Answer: 5.9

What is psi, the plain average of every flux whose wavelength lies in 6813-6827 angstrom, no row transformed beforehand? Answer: 19.8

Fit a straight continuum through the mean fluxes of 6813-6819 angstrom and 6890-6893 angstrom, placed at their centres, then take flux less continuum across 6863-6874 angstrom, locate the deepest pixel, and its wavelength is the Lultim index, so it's 6872.04 angstrom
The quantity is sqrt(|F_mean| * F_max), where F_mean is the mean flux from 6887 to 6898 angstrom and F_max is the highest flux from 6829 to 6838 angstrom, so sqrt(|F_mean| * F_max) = 20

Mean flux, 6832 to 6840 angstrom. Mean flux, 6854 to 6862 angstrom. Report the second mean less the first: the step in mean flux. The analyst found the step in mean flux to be -2.1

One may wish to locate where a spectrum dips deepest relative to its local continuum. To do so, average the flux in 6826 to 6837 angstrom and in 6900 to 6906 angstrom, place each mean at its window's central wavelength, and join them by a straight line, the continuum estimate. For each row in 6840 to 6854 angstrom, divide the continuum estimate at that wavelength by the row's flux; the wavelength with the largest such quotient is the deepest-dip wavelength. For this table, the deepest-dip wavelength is 6849.93 angstrom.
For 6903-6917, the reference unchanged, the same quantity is 6906.94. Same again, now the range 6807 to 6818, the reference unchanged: 6807.47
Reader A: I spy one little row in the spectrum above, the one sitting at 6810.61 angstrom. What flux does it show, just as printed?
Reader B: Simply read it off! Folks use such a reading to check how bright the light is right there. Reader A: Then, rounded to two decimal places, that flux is 21.88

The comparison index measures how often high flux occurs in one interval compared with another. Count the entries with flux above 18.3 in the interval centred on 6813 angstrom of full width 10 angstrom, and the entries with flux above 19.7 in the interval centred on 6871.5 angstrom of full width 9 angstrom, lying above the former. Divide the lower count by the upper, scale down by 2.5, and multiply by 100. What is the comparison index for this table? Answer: 67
